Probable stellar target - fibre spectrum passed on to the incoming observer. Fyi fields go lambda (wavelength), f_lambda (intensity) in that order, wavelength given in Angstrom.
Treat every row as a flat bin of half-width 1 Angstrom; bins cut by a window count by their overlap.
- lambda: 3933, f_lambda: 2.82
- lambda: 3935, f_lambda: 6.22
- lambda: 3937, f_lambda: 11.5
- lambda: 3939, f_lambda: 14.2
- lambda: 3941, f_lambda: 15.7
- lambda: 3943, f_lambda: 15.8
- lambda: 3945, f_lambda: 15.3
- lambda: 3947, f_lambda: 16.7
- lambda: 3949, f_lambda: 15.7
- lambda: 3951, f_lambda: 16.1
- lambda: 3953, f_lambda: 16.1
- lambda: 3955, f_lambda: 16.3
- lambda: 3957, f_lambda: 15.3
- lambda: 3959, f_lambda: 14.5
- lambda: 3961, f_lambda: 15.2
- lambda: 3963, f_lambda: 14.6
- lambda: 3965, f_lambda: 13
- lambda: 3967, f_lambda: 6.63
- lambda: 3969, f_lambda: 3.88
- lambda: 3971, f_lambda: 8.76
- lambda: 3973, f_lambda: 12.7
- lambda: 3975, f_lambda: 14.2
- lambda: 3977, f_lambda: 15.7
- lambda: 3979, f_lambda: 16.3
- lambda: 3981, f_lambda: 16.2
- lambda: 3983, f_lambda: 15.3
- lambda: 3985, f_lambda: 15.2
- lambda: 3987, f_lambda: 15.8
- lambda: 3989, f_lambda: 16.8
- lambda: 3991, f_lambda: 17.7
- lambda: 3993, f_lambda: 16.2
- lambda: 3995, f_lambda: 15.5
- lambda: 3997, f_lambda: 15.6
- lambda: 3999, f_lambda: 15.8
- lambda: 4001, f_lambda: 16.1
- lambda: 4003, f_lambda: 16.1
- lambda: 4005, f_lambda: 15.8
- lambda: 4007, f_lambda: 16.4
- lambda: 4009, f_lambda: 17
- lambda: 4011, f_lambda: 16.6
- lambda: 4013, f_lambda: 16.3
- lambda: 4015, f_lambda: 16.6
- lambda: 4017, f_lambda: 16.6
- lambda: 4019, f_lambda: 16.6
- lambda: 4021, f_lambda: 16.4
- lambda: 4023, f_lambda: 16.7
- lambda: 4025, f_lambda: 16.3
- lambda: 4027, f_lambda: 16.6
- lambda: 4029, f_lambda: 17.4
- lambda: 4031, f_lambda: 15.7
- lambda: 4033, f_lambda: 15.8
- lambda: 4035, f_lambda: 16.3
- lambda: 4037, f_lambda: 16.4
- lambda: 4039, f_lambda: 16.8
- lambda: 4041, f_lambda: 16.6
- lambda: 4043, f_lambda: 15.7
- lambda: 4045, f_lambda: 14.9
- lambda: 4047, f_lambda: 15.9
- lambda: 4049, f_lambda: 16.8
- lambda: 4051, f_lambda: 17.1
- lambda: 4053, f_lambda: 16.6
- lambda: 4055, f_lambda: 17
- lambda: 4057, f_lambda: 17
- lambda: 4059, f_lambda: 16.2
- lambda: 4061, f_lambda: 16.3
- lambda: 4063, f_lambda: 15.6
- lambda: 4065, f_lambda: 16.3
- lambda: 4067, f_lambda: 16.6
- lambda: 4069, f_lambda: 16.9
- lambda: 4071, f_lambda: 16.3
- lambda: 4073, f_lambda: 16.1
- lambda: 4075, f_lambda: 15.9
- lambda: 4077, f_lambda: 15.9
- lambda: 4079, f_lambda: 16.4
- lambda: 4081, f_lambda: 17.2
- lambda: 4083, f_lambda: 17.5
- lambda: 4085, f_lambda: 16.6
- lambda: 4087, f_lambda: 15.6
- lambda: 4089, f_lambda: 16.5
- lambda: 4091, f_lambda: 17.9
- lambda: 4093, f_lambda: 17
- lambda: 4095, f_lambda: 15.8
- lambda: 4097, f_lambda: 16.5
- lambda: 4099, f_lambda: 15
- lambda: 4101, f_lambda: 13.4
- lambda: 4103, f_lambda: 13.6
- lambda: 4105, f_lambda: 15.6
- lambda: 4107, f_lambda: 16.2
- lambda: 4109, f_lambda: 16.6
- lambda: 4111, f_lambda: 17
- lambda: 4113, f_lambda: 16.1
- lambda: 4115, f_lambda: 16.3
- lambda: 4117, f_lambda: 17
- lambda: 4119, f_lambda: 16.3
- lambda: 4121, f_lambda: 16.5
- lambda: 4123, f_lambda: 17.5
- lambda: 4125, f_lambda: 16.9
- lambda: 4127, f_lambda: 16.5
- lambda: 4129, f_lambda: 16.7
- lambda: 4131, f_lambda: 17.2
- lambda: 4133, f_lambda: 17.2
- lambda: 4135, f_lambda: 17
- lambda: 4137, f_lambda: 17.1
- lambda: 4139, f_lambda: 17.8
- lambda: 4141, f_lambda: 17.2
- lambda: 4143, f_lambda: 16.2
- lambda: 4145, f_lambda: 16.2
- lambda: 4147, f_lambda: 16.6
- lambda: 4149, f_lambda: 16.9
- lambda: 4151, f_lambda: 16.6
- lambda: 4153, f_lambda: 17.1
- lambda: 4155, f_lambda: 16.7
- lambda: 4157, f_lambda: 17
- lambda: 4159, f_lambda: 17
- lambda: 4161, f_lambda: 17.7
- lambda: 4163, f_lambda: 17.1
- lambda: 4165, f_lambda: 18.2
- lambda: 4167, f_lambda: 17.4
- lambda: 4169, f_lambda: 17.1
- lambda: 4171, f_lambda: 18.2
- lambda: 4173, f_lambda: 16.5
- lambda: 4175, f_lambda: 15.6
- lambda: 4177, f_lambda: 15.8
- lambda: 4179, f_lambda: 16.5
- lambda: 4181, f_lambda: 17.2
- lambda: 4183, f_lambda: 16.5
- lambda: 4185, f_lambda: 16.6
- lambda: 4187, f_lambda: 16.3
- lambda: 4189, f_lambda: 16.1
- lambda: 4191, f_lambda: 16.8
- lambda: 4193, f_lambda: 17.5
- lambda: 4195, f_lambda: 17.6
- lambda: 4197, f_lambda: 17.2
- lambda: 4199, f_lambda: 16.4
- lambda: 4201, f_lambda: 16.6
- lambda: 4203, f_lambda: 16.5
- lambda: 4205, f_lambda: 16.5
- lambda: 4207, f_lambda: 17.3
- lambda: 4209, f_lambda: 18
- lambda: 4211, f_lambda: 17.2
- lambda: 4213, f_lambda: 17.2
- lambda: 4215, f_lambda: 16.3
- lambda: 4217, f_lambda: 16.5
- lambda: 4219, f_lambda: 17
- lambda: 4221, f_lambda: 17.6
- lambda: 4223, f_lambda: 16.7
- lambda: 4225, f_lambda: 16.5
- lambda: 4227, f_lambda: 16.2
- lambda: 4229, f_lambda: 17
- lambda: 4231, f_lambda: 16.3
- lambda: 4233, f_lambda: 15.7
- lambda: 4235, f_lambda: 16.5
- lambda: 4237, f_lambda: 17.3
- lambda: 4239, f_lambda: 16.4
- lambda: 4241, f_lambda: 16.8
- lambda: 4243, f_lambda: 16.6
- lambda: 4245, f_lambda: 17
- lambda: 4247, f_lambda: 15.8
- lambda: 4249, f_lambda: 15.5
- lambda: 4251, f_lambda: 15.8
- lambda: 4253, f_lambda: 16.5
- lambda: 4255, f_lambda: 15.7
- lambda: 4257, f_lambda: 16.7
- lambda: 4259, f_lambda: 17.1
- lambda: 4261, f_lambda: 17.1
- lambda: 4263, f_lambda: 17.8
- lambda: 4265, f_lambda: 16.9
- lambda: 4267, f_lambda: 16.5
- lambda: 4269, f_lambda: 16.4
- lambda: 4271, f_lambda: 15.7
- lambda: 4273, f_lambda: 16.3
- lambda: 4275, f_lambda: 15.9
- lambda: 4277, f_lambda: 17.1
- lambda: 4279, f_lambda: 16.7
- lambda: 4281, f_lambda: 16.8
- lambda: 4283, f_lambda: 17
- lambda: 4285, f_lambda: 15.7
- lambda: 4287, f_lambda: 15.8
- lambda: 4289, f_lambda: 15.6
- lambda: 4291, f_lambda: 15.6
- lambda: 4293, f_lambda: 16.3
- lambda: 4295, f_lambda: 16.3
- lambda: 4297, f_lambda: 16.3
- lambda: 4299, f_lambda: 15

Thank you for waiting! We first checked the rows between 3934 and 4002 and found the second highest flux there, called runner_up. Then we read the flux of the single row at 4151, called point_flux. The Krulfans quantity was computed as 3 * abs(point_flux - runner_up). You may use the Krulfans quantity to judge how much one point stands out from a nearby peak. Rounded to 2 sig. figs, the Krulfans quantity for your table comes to 0.60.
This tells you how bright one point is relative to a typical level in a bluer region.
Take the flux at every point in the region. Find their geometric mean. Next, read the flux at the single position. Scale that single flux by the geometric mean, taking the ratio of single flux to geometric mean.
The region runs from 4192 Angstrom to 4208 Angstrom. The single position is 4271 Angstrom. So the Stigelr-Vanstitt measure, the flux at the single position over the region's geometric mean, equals 0.93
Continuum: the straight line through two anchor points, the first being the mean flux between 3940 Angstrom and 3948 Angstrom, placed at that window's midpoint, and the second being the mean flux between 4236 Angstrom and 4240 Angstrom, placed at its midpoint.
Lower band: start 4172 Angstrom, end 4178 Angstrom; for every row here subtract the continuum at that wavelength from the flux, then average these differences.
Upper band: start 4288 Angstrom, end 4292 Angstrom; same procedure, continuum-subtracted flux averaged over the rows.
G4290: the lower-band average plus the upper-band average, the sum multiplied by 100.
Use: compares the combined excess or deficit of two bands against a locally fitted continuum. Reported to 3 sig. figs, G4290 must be -210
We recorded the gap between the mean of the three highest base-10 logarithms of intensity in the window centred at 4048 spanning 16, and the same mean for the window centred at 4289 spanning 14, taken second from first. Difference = 0.011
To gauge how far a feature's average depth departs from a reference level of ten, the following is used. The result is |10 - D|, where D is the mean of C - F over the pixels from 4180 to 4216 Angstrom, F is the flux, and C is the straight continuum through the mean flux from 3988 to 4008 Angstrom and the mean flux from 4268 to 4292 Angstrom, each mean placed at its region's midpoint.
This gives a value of 10.7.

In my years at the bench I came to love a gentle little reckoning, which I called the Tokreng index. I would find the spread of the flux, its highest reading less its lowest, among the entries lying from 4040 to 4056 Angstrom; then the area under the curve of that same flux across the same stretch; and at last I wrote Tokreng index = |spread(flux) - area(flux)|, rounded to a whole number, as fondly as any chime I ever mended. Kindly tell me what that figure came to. 259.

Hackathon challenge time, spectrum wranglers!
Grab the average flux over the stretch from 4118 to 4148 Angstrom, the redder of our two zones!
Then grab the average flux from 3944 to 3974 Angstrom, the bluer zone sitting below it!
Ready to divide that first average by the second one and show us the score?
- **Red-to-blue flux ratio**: 1.26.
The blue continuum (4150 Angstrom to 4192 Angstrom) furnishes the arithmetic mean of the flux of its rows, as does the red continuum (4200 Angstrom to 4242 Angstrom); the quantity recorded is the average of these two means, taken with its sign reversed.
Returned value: -16.8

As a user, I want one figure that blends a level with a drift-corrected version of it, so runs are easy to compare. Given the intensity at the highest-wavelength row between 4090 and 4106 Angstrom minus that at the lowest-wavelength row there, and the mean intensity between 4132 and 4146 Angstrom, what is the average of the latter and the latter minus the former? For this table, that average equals 18.1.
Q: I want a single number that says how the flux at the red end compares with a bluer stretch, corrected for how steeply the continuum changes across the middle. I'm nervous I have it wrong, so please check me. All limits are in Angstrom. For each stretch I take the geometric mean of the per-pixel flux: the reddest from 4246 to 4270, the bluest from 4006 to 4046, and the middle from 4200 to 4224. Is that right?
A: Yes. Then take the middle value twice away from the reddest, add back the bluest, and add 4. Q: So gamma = 2.96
